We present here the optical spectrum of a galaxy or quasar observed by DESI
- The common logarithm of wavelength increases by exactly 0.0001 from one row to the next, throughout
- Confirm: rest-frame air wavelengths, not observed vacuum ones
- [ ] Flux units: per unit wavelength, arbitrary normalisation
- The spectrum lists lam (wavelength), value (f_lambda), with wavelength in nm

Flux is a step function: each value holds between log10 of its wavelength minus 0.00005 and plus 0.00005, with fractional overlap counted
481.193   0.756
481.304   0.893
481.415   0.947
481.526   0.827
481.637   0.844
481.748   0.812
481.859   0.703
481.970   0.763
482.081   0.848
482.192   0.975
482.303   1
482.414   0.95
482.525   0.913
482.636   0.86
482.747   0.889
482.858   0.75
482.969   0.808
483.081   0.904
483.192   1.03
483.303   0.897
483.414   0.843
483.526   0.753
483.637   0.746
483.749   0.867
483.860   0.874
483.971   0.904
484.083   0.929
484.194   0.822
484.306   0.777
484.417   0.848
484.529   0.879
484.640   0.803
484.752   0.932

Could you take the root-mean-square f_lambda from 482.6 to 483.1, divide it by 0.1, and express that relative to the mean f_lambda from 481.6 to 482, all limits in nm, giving 10.8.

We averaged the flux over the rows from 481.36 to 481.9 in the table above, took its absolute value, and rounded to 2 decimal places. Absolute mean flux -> 0.83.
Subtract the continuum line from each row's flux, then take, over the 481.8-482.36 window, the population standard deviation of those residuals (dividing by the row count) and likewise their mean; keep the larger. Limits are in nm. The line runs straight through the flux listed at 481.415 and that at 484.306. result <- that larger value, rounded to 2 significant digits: 0.12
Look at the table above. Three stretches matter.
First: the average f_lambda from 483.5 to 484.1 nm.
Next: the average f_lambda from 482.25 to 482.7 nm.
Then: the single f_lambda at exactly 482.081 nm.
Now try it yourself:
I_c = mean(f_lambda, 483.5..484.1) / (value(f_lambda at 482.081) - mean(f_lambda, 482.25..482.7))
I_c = -10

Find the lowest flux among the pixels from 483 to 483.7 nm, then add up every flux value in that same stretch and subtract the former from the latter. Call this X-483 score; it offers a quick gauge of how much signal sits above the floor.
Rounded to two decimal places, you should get 4.43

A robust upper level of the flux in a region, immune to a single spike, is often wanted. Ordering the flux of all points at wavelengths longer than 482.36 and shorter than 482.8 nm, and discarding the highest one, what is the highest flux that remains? 0.913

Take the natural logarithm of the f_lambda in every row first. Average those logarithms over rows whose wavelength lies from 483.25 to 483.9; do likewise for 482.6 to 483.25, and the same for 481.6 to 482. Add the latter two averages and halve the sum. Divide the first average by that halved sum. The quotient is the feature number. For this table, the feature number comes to 0.97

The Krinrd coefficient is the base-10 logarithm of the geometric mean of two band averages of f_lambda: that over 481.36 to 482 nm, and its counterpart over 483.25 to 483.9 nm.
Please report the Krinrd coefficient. -0.08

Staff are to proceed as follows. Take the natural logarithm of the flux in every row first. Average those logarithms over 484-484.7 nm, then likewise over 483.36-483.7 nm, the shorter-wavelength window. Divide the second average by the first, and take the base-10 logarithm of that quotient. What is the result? 0.2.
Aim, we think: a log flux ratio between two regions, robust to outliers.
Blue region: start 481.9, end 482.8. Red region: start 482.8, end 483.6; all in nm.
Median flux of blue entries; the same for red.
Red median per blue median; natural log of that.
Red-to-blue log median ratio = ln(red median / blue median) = -0.07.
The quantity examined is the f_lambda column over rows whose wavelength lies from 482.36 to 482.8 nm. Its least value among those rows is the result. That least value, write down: 0.86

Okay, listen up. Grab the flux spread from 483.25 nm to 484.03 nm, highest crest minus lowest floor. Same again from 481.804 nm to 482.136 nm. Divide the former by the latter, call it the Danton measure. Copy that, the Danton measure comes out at 1.1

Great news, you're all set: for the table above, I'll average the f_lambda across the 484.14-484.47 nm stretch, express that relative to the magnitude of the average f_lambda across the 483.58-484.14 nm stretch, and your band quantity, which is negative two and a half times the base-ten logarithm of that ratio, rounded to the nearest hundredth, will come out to 0.06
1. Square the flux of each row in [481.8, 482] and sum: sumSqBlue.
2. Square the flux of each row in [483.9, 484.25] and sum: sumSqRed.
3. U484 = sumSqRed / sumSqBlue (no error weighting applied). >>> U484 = 2.2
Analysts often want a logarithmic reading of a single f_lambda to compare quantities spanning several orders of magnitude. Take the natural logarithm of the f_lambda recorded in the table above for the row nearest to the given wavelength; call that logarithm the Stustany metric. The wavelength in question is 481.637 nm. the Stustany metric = -0.17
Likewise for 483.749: -0.14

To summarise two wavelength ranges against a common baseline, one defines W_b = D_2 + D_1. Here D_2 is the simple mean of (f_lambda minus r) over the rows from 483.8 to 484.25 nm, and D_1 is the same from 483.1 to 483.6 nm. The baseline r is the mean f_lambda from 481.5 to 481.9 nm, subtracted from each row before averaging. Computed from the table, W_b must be 0.17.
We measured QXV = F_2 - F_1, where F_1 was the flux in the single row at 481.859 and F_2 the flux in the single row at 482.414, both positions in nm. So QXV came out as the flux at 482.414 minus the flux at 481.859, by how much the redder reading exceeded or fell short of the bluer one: 0.25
